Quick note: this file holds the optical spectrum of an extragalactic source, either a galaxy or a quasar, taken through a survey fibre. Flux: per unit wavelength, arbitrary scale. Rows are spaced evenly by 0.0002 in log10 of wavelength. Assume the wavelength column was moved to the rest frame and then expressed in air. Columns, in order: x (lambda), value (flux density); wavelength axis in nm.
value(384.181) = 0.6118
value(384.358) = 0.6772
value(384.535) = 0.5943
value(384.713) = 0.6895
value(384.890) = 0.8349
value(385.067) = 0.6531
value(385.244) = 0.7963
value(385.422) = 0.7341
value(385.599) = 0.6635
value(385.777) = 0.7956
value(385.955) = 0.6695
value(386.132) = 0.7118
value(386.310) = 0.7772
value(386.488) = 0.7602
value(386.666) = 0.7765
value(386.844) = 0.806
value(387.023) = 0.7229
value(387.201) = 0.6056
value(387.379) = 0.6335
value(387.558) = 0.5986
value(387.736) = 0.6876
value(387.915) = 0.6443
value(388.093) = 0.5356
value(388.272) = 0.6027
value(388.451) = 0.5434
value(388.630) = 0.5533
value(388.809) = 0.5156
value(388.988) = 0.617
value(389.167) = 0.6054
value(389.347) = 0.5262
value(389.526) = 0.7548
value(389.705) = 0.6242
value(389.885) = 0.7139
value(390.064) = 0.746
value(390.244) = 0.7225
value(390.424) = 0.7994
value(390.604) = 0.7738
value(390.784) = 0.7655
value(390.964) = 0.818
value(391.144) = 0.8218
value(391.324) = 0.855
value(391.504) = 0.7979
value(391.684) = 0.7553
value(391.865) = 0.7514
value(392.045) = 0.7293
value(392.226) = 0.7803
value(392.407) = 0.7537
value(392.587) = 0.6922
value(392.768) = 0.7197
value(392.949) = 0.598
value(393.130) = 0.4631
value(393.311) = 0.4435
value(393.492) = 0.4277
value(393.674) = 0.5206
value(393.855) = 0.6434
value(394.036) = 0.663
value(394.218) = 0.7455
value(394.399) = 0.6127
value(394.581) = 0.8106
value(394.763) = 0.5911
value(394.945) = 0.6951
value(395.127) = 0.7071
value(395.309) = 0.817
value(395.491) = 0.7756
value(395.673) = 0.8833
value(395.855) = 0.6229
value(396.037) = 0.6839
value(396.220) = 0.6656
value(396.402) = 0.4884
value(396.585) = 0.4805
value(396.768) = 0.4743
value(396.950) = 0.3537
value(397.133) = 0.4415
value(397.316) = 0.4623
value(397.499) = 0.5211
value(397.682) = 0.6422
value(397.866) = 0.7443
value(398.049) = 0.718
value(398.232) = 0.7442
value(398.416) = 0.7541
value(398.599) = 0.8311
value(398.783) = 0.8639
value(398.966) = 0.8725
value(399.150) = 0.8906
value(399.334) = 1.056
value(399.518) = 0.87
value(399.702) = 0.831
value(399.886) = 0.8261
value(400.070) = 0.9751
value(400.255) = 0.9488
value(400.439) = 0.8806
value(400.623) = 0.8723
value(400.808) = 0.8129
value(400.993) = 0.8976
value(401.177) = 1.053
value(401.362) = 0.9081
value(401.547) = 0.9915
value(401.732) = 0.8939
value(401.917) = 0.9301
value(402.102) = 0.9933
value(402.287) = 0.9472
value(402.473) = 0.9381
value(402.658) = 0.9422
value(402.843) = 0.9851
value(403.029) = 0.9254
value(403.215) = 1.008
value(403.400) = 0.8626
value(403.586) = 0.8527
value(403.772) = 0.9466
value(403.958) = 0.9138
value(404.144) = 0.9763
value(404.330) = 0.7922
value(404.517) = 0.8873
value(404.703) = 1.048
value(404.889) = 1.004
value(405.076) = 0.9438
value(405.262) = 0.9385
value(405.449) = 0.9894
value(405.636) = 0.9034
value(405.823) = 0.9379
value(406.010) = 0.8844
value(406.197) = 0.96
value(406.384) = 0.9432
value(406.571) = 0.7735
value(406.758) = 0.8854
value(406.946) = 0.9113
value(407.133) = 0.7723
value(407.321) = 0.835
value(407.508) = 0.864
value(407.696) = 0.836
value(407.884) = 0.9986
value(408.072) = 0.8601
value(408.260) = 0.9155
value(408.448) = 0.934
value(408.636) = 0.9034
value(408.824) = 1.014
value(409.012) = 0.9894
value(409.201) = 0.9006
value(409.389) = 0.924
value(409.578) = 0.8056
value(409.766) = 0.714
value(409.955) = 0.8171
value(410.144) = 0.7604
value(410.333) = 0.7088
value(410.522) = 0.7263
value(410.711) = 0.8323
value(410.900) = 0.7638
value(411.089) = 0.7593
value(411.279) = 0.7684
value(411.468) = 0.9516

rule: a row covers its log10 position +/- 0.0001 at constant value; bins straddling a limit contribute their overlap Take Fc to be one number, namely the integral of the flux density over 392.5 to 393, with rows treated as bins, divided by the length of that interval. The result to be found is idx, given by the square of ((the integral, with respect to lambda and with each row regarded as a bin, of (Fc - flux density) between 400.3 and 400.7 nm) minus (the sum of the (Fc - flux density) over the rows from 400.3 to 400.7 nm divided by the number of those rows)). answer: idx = 0.0137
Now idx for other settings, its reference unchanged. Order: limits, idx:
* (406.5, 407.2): 0.0020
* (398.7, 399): 0.0183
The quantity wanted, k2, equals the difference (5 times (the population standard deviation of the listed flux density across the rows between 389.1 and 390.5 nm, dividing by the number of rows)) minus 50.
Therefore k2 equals -49.6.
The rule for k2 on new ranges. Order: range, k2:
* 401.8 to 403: -49.9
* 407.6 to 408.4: -49.7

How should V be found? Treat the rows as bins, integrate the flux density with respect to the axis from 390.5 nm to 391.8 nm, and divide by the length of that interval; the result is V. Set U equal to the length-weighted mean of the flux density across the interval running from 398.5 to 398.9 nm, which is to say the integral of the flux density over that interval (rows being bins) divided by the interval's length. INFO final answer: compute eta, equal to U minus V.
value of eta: 0.05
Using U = 0.85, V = 0.80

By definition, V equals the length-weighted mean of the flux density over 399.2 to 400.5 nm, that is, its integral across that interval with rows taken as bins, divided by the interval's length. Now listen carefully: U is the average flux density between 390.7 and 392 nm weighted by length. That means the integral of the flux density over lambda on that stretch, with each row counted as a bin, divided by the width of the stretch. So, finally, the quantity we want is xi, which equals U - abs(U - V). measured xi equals 0.67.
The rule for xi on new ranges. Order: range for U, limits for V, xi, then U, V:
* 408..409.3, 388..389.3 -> 0.57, 0.93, 0.57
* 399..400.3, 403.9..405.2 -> 0.88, 0.91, 0.94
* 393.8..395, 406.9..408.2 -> 0.49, 0.68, 0.87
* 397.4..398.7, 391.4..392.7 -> 0.66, 0.71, 0.75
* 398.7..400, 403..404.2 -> 0.85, 0.89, 0.93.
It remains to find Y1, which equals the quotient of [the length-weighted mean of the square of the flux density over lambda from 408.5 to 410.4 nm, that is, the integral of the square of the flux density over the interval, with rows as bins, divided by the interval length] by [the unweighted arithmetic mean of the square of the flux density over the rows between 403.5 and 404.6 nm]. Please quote 0.93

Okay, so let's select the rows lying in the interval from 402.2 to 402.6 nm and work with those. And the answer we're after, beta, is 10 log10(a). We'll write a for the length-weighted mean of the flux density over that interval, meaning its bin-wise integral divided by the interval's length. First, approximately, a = 0.94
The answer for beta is -0.3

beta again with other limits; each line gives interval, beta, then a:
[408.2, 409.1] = -0.2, 0.95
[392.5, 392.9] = -1.6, 0.69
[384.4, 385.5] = -1.5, 0.71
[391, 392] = -1.0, 0.80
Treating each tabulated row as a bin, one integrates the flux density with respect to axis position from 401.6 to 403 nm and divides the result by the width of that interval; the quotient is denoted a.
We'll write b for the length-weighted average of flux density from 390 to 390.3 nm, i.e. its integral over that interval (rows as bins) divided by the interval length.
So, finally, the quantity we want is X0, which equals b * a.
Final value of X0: 0.695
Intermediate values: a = 0.95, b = 0.734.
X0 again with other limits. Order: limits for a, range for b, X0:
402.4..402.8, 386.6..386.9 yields 0.750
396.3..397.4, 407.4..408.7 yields 0.408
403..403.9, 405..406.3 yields 0.860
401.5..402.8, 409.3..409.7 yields 0.810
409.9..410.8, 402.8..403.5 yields 0.721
